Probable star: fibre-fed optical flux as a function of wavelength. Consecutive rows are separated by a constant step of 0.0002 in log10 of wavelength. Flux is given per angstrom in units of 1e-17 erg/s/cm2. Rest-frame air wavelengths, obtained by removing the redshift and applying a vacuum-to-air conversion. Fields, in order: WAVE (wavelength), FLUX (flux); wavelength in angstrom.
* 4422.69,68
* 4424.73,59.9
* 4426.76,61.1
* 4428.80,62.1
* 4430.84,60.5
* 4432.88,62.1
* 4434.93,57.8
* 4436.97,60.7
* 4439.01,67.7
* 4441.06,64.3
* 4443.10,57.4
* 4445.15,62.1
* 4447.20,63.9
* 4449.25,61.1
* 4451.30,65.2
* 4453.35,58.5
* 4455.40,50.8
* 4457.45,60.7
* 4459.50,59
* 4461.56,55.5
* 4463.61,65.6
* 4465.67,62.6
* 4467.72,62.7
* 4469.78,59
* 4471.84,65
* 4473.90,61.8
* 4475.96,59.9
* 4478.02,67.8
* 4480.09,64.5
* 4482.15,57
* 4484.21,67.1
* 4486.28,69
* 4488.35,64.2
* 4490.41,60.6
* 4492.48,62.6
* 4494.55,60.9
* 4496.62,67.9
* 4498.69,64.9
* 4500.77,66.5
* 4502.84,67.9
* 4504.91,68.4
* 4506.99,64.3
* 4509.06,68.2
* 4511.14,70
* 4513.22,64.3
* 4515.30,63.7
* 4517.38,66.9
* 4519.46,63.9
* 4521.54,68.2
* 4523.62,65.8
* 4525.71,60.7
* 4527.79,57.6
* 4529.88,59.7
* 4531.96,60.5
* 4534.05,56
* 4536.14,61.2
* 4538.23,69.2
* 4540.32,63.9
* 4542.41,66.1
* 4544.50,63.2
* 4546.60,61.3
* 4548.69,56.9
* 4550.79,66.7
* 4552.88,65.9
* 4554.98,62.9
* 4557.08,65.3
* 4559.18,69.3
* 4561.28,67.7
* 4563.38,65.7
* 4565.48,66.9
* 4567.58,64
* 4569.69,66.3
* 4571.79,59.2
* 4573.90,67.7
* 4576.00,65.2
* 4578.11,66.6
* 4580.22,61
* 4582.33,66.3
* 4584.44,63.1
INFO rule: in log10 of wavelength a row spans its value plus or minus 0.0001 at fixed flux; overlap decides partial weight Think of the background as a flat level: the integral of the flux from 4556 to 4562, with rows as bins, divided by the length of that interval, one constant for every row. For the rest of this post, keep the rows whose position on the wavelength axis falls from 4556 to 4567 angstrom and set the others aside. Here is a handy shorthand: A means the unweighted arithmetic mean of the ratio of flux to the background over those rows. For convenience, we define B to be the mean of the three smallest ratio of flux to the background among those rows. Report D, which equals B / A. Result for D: 0.985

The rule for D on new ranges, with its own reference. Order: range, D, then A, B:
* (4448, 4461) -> 0.947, 0.88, 0.83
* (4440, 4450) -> 0.975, 0.92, 0.89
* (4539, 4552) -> 0.960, 0.94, 0.90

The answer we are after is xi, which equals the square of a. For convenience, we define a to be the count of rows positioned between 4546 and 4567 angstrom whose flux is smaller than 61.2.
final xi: 1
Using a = 1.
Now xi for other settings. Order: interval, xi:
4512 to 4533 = 16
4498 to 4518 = 0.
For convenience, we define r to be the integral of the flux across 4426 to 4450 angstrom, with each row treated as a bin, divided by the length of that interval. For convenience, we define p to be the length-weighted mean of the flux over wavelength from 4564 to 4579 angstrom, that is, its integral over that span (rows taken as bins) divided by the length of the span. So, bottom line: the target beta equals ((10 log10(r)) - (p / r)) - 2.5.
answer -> 14.3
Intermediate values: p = 65.1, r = 62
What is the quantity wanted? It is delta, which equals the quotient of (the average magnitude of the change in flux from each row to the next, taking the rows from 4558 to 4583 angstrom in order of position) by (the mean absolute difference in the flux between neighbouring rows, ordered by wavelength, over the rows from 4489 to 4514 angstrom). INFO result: 1.24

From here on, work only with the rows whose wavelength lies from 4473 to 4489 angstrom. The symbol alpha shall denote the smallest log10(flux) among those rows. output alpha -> 1.756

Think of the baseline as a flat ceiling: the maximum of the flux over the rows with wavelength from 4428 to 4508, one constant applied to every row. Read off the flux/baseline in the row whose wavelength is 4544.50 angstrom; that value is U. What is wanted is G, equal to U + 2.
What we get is 2.92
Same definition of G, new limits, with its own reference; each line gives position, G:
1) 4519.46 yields 2.93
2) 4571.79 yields 2.86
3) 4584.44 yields 2.91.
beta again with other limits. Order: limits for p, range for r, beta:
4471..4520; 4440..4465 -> 14.2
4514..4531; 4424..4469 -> 14.3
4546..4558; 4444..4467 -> 14.3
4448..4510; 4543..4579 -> 14.6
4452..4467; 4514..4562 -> 14.6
